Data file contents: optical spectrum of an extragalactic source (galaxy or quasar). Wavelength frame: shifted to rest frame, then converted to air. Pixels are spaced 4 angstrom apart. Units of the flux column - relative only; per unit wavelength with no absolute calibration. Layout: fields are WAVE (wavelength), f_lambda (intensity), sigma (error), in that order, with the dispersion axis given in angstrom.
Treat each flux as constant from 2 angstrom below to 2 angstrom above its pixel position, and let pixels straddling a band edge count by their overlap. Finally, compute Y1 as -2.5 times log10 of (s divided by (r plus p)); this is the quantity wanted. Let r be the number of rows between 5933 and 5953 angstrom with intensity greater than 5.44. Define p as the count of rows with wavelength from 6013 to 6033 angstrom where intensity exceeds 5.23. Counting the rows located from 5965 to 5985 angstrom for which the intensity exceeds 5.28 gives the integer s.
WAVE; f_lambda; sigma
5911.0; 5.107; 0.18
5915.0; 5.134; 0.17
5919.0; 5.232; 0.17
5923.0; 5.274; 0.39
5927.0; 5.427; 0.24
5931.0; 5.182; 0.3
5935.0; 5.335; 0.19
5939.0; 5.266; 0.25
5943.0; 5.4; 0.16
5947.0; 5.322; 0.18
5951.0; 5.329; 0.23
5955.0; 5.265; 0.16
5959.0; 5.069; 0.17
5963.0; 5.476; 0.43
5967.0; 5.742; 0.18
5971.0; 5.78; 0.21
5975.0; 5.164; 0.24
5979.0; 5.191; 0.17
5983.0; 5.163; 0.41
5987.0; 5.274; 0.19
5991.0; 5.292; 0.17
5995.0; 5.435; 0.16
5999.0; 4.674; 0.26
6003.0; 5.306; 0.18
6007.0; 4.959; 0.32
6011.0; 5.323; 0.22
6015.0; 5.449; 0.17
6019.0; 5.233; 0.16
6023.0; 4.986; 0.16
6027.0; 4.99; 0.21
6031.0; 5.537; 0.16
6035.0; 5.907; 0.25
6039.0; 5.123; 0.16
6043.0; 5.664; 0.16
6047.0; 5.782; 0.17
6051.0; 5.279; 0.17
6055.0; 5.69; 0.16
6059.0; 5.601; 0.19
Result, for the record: 0.4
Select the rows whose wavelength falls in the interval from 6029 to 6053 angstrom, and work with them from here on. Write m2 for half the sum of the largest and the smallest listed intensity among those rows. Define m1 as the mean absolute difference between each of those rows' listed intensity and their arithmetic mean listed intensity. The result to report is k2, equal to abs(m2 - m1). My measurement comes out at 5.28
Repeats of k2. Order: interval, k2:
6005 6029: 5.03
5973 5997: 5.22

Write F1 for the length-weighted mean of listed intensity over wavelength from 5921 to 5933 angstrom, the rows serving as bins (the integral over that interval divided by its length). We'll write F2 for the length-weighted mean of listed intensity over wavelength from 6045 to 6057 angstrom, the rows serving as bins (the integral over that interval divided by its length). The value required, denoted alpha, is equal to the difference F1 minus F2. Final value -0.29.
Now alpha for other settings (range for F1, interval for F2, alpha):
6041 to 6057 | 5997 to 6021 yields 0.45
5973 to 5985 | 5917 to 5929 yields -0.14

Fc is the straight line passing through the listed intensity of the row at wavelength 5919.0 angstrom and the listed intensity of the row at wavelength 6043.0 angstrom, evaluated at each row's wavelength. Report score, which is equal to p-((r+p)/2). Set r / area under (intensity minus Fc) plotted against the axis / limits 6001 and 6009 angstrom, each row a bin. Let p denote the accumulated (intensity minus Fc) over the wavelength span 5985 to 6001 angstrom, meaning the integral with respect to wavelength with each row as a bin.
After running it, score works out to -1.0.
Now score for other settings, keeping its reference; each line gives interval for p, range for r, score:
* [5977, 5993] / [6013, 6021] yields -0.9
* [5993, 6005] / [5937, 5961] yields -1.5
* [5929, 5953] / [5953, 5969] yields -0.1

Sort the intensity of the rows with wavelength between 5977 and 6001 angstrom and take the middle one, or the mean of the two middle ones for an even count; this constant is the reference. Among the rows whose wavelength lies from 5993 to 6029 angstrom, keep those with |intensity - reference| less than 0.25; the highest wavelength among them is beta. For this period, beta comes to 6027.0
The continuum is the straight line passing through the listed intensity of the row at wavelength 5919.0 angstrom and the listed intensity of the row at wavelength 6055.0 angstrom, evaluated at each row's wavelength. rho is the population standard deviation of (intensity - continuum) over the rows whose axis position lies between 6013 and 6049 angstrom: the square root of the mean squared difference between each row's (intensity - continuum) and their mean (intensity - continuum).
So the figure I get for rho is 0.31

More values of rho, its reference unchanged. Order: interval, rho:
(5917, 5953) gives 0.07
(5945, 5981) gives 0.23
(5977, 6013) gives 0.23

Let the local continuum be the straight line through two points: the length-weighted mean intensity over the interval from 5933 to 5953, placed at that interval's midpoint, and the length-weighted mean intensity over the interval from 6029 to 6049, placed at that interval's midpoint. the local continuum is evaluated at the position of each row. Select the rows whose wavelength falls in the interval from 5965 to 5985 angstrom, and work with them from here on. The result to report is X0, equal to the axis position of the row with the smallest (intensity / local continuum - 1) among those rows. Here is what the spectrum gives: 5983.0 angstrom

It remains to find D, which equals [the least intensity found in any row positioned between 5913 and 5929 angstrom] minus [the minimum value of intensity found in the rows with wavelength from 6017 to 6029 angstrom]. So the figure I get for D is 0.15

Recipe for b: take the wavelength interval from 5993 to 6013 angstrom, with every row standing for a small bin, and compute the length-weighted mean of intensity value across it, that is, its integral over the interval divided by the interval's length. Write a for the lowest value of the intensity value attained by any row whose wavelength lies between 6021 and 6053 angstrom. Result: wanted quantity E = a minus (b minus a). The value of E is 4.83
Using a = 4.986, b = 5.14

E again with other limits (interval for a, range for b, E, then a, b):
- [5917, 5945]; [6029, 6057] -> 4.80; 5.182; 5.57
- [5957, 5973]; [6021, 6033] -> 4.97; 5.069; 5.17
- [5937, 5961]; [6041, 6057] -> 4.53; 5.069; 5.60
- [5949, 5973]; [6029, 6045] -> 4.58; 5.069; 5.56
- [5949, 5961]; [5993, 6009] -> 5.04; 5.069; 5.09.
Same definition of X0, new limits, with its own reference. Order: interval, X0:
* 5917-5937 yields 5931.0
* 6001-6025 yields 6023.0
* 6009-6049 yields 6027.0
